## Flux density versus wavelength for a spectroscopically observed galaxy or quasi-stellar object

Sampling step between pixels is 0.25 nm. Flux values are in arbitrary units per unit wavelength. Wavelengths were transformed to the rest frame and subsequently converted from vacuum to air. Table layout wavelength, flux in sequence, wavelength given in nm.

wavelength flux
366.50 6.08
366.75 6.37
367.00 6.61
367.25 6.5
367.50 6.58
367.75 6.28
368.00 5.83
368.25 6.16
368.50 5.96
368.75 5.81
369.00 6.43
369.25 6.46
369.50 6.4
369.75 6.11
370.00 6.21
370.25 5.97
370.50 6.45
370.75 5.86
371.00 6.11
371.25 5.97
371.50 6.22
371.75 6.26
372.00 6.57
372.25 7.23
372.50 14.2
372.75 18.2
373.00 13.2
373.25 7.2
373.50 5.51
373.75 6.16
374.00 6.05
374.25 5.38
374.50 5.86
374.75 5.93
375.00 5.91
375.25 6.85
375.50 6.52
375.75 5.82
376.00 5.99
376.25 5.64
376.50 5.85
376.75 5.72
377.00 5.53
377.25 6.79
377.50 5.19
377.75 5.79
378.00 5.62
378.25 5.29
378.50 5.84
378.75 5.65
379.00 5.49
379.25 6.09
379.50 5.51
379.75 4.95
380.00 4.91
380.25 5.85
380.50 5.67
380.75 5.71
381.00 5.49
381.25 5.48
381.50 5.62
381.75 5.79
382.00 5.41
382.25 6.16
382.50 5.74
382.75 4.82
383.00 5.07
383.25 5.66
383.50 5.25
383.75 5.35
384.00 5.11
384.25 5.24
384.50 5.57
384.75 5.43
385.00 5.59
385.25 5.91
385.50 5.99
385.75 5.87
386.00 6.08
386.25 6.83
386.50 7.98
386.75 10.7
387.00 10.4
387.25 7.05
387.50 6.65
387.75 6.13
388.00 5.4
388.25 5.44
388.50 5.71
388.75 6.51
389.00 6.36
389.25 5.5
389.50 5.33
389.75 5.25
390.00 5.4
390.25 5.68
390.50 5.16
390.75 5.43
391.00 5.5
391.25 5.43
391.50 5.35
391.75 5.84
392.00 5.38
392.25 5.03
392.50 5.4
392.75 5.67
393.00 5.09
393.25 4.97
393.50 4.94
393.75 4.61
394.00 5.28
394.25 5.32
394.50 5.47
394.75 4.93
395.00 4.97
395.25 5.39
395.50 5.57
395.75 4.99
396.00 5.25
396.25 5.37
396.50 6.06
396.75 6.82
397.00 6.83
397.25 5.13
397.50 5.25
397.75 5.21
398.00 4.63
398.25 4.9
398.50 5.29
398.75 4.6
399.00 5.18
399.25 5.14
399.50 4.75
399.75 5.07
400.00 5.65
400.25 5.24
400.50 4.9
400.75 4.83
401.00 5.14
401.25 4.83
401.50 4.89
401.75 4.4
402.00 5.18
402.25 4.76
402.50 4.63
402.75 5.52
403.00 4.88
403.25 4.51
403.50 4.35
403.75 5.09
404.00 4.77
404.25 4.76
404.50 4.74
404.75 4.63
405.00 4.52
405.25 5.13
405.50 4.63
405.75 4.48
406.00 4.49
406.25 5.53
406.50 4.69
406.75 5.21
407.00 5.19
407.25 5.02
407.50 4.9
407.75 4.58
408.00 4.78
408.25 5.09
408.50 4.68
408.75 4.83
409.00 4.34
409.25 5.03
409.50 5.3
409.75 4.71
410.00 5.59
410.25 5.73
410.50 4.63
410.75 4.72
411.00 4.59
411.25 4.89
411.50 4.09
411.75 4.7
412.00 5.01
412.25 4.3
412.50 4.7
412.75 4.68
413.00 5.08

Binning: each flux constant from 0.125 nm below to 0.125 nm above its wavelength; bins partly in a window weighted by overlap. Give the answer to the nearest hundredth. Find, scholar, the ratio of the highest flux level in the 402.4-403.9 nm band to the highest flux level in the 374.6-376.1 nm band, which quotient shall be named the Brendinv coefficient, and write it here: 0.81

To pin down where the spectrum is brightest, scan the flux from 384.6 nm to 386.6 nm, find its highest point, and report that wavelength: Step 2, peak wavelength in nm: 386.50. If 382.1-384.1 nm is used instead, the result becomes 382.25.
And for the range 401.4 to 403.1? 402.75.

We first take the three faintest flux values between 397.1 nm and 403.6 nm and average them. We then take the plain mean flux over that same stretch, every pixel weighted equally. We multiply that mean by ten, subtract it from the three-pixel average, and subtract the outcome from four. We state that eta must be 49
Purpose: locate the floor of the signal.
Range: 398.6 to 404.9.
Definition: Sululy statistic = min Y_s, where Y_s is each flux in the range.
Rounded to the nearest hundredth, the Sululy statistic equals 4.35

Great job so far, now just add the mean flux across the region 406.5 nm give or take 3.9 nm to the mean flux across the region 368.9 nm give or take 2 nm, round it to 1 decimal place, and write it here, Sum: 11.1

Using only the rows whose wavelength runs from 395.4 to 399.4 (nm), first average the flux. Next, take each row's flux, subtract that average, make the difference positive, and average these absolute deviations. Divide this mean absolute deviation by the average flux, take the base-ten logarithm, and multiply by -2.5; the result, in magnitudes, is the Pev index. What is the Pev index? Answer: 2.7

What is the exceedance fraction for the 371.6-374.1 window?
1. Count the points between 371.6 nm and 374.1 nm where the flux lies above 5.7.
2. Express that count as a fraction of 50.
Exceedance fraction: 0.18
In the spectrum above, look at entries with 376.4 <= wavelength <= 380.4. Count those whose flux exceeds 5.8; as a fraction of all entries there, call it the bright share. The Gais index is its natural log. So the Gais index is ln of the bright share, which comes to -1.2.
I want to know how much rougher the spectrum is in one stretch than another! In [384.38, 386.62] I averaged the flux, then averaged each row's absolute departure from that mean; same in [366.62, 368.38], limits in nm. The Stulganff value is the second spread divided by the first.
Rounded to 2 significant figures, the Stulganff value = 0.37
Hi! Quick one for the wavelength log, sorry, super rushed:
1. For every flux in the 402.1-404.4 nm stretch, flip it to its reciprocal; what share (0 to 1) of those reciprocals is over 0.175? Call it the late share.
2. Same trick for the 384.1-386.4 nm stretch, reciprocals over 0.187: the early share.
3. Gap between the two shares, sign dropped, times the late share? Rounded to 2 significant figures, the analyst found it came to 0.89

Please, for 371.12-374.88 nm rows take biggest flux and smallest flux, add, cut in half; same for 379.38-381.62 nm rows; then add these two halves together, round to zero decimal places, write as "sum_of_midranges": 17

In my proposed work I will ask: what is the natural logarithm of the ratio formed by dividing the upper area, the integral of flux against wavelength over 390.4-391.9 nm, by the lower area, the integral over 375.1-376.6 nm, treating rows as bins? -0.114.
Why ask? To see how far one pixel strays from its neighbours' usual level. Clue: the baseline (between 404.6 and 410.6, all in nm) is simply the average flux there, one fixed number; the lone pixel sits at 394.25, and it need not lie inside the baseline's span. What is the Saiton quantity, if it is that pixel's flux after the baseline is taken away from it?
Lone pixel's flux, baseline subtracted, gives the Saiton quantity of 0.4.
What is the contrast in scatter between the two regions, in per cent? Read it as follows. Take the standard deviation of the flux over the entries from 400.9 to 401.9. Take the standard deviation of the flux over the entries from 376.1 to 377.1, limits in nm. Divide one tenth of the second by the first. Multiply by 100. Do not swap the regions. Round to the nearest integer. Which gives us 4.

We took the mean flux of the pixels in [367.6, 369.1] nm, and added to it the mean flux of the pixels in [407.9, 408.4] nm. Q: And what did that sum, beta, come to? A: 11.0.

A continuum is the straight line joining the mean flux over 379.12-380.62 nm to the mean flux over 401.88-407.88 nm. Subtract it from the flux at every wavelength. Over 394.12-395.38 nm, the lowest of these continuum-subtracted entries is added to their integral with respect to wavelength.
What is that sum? 0.0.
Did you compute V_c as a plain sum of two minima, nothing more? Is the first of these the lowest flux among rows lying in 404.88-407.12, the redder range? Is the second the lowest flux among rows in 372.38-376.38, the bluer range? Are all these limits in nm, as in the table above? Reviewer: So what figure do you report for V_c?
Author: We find 9.9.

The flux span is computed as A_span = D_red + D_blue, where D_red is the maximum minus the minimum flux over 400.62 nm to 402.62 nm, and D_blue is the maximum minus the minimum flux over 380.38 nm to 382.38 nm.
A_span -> 1.5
